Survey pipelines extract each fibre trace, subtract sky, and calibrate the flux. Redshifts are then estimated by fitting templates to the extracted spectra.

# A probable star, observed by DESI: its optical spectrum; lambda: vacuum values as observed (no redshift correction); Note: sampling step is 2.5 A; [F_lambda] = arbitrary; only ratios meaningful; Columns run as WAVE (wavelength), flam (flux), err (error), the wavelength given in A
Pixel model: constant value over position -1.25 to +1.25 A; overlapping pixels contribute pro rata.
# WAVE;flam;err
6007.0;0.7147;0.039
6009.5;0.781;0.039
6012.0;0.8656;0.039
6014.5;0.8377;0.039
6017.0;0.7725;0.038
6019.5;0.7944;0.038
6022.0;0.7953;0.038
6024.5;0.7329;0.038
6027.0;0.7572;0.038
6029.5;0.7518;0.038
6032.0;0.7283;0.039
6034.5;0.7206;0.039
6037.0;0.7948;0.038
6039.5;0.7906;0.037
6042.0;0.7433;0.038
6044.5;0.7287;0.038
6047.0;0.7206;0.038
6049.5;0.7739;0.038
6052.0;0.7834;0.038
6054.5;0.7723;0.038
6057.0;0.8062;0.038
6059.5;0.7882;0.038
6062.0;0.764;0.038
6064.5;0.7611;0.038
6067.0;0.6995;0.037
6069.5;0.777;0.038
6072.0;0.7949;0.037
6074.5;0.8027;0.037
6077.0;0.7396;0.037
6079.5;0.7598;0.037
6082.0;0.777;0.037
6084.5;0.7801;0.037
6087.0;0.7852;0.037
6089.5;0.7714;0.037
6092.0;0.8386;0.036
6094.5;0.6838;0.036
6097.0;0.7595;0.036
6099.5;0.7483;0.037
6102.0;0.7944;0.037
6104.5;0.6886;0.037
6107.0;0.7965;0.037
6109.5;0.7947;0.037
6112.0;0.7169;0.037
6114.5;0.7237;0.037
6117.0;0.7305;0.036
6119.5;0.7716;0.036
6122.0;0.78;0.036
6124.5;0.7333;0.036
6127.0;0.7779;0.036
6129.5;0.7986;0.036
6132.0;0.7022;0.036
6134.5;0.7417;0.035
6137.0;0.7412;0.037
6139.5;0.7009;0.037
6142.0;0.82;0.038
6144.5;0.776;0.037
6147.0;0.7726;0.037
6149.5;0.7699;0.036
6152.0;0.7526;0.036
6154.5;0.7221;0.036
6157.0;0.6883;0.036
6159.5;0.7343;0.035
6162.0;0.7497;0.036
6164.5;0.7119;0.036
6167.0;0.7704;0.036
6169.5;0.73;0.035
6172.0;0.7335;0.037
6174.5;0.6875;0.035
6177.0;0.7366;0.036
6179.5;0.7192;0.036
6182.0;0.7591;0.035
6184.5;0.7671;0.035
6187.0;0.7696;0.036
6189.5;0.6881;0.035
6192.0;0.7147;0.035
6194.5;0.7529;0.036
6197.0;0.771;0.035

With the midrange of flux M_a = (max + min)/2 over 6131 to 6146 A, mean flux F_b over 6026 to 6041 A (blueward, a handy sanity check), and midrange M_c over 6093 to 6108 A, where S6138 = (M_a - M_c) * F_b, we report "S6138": 0.015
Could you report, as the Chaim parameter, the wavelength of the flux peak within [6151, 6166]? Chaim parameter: 6152.0 A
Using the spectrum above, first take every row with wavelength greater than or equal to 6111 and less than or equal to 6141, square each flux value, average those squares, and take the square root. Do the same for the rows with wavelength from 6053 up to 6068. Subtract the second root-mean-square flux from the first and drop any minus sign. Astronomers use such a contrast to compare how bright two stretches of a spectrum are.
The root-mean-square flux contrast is 0.022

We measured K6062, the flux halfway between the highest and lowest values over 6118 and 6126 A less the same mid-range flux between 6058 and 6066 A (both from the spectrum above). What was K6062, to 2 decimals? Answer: -0.02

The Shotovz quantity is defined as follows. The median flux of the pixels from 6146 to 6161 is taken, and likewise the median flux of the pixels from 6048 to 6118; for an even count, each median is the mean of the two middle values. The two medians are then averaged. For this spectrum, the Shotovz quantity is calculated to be 0.758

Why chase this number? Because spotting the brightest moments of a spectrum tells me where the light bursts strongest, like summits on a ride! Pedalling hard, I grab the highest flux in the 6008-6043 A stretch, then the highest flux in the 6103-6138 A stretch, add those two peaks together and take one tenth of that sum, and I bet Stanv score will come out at 0.166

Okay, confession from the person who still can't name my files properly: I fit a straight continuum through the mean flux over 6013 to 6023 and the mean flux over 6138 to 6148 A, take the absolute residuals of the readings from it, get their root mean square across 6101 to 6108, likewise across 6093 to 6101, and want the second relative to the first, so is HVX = 1.1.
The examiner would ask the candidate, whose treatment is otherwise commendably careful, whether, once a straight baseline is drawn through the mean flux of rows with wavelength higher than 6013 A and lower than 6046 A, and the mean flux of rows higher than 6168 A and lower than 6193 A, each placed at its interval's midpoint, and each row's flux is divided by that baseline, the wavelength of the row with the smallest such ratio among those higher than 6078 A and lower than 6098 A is 6094.5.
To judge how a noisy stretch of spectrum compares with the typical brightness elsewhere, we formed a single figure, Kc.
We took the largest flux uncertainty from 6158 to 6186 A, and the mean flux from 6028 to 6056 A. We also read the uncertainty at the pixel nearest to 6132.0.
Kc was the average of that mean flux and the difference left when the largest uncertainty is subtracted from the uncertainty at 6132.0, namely 0.377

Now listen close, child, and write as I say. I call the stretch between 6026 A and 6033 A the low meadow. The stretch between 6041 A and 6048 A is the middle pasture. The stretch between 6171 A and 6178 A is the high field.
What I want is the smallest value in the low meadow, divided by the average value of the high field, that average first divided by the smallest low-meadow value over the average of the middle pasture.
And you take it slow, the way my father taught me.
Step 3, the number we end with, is 1.01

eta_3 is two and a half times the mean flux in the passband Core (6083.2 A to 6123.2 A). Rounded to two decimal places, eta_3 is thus 1.90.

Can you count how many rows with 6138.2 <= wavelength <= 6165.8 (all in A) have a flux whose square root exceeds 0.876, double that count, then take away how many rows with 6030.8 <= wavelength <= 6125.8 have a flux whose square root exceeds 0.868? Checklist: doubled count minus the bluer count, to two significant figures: -16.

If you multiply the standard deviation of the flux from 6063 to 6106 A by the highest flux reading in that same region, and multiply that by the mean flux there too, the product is 0.026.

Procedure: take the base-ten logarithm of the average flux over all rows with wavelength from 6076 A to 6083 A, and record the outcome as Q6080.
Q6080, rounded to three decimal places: -0.120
